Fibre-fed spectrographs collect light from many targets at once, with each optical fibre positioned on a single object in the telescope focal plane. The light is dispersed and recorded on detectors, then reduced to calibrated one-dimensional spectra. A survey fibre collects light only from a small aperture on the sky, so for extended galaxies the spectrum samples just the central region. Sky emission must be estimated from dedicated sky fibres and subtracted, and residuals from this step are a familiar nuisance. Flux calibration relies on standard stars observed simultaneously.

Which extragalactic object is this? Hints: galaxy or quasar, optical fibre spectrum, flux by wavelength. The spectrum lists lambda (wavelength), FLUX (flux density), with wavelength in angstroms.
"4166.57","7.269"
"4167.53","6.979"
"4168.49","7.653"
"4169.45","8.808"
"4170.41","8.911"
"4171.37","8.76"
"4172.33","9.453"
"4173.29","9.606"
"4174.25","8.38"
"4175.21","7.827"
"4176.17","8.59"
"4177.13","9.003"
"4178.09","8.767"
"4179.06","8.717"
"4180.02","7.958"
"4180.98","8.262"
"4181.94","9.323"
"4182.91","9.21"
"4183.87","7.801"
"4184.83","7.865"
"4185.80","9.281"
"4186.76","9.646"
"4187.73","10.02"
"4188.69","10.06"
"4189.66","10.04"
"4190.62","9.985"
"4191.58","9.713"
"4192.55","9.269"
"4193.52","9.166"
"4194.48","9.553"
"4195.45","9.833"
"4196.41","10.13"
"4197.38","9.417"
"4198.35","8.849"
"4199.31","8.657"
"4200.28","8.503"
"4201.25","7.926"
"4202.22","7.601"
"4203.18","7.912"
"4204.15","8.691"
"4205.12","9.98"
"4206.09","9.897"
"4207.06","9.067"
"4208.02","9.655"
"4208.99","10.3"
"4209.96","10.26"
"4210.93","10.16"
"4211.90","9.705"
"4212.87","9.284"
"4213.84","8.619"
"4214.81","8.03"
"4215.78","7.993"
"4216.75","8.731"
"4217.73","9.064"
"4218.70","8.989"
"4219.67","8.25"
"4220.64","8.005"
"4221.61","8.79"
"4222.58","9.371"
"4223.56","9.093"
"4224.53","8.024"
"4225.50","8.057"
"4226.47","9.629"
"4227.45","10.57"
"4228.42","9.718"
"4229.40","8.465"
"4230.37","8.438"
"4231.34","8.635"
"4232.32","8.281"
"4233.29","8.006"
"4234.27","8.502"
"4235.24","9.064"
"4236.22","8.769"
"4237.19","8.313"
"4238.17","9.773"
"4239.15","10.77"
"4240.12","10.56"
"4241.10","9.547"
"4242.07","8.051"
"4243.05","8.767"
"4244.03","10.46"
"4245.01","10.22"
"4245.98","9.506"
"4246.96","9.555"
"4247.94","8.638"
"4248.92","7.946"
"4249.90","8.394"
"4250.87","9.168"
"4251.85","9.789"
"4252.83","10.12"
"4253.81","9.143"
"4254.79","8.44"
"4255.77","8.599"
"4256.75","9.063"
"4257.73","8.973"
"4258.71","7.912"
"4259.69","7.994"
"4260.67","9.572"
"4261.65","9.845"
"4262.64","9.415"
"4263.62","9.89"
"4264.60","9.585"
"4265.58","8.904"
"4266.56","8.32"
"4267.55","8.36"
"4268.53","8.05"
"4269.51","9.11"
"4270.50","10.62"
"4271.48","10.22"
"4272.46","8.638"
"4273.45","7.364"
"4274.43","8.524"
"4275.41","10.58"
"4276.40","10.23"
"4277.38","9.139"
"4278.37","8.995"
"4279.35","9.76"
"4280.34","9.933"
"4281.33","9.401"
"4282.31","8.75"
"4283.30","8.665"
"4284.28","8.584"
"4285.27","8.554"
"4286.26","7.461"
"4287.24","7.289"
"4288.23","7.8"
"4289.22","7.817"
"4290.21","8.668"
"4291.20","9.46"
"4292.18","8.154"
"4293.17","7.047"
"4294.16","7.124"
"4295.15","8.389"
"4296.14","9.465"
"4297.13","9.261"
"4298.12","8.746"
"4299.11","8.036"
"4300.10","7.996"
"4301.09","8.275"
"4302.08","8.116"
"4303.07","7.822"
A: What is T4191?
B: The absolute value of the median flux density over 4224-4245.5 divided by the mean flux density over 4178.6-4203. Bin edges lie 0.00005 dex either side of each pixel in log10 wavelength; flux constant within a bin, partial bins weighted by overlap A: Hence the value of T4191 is 0.97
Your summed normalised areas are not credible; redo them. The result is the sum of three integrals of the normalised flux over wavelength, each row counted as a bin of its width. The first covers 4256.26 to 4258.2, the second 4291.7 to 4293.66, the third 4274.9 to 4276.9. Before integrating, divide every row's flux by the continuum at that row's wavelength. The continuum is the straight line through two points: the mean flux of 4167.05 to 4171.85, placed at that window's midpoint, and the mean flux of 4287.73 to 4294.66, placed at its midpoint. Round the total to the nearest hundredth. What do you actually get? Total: 6.62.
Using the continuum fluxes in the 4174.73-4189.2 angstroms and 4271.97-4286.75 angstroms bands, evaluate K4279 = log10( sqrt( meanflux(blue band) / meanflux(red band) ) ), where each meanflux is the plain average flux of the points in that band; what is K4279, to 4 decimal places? -0.0037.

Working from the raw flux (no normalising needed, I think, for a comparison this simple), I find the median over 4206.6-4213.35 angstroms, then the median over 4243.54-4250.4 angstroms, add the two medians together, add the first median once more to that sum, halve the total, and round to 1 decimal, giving 14.5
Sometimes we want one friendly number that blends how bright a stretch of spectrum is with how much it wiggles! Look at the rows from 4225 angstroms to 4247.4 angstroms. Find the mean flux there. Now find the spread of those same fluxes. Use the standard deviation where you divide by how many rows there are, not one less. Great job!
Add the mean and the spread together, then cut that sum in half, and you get 5.04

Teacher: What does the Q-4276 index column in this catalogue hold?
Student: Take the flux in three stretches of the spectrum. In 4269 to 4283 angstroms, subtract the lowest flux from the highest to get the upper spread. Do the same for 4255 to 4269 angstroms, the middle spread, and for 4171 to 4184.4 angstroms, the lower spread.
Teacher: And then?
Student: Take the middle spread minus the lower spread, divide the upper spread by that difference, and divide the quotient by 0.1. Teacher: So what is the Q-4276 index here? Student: 188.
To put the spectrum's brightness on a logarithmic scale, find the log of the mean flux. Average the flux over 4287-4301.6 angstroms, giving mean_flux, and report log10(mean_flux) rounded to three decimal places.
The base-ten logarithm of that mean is 0.916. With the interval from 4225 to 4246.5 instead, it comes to 0.963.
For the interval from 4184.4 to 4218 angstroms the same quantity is 0.965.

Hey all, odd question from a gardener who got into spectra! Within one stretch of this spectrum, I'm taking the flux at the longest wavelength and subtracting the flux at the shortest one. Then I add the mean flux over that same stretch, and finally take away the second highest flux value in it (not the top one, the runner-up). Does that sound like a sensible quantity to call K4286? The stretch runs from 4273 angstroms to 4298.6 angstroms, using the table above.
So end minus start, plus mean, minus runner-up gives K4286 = -0.19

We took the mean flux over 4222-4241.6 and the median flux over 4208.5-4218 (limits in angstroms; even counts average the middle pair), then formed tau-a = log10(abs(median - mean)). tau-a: -1.0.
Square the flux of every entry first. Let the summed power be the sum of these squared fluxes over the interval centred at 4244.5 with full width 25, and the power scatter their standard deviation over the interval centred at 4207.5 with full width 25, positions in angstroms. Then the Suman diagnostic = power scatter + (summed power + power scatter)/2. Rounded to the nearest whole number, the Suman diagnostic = 1115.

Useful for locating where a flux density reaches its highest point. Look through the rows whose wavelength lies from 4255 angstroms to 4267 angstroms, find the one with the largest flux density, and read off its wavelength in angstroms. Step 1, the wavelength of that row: 4263.62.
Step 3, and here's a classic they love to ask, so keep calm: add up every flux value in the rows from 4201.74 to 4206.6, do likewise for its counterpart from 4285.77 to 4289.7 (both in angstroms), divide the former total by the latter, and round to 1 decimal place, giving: 1.5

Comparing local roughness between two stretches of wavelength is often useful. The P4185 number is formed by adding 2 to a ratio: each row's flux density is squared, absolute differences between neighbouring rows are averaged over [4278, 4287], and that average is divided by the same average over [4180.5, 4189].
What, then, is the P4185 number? 2.7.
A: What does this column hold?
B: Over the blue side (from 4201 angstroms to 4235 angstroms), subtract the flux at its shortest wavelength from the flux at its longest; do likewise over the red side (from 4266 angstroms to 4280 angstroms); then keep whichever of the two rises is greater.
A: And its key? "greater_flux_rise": 1.4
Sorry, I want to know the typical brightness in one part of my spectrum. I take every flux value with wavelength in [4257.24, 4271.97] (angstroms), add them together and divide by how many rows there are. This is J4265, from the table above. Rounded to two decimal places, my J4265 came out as 9.12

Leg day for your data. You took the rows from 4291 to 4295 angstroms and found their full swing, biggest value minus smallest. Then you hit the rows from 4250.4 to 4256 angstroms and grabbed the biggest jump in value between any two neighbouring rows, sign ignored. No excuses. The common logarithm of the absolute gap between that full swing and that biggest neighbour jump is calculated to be 0.2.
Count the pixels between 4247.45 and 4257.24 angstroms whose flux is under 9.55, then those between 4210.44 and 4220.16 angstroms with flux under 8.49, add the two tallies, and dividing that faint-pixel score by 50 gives 0.220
